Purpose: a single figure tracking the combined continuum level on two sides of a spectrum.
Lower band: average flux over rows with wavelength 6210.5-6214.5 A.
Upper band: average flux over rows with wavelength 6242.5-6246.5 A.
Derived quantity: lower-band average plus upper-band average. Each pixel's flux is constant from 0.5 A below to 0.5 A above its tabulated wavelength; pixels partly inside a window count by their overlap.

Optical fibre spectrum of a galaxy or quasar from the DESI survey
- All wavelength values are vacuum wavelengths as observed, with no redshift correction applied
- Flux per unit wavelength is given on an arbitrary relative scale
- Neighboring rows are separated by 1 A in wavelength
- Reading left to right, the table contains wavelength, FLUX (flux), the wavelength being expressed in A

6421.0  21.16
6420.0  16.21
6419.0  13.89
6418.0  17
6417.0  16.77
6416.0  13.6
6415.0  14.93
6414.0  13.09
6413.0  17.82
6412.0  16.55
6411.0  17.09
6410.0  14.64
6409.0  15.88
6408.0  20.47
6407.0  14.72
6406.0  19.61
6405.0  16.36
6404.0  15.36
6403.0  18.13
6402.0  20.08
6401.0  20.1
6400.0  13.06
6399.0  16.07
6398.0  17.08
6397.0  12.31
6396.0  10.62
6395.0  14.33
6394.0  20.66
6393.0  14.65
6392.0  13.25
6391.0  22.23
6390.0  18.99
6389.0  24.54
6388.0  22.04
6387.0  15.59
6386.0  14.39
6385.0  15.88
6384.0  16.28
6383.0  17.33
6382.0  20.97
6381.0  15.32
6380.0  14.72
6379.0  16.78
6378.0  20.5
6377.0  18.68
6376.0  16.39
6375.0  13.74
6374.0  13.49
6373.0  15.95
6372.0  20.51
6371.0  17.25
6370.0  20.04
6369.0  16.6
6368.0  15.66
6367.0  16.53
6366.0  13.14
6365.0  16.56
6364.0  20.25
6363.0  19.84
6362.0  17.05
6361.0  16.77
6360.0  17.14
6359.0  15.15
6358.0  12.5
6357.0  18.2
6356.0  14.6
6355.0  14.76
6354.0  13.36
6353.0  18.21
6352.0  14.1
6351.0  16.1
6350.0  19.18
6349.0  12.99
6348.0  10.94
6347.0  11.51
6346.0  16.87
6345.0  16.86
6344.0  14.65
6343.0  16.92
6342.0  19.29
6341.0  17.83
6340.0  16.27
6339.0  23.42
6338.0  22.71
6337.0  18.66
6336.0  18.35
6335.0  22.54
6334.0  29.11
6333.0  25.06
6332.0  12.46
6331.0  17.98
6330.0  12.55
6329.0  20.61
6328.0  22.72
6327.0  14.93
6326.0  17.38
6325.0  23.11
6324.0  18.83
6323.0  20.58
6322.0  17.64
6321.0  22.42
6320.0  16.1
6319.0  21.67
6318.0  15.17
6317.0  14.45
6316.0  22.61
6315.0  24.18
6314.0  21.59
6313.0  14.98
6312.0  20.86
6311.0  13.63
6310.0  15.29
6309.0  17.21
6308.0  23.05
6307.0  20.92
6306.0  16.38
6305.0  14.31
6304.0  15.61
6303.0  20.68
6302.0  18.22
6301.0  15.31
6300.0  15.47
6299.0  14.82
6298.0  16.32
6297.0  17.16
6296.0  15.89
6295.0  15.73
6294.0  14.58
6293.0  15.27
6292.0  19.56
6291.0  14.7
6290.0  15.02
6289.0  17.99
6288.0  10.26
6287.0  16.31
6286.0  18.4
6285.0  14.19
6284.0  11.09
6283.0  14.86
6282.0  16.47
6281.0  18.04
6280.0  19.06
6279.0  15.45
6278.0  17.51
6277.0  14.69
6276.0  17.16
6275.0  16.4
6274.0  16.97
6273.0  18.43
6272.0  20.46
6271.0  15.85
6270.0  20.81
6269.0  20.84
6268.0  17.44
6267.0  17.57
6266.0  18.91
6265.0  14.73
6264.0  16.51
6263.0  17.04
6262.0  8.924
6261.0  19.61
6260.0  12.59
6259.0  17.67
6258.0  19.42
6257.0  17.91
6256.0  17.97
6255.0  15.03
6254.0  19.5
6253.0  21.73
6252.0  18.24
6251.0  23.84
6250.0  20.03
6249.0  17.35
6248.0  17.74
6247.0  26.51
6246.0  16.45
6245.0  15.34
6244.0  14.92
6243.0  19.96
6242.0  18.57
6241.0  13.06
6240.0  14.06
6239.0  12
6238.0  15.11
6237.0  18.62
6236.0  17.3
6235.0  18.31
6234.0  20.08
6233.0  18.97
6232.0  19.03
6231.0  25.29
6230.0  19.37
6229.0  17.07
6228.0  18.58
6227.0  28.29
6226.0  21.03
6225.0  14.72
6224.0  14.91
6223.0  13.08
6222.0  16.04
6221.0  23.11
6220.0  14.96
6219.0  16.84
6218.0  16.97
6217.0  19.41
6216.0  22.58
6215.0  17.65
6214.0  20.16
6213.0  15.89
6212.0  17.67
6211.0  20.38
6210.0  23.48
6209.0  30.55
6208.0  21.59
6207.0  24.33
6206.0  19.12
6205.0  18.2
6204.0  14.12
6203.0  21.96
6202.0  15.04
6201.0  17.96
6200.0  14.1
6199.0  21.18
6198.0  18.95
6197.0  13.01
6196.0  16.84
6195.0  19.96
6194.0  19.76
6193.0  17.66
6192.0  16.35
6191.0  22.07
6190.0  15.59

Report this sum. 35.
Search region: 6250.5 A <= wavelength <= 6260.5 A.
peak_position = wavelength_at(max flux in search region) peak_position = 6251.0 A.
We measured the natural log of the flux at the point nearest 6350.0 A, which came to 2.95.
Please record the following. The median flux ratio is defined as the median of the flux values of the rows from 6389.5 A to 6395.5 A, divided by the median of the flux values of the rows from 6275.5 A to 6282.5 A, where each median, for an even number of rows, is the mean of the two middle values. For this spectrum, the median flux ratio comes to 0.98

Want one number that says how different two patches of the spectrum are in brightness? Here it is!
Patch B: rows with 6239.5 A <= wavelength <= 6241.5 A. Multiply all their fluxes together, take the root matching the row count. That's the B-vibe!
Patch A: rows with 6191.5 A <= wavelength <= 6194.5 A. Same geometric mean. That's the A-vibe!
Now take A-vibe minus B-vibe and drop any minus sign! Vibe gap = 4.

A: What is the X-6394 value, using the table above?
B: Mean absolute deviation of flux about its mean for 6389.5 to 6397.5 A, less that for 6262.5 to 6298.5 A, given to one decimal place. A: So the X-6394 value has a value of 1.8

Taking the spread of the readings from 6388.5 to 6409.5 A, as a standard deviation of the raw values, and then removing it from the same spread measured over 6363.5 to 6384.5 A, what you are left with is -1.2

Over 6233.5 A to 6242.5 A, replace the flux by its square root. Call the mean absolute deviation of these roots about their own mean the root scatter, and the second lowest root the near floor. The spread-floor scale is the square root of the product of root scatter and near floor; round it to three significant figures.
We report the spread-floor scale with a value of 1.06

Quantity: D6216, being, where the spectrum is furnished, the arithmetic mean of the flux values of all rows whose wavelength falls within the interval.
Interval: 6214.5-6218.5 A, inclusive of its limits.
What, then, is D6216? 19.2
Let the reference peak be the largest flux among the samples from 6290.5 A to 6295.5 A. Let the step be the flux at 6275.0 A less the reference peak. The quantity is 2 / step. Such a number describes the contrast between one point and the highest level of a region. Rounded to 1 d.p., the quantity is -0.6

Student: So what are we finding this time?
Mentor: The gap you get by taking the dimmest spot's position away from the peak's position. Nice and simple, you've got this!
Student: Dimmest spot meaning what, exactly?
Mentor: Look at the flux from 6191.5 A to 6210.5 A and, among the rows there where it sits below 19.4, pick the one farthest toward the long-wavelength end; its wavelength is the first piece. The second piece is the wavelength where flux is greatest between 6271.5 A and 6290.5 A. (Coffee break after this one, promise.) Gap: 66 A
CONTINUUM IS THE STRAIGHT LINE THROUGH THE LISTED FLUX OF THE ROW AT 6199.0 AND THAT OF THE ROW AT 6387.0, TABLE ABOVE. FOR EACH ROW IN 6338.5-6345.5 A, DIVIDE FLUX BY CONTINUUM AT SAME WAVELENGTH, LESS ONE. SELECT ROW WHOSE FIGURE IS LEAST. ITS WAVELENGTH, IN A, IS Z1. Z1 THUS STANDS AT 6344.0 A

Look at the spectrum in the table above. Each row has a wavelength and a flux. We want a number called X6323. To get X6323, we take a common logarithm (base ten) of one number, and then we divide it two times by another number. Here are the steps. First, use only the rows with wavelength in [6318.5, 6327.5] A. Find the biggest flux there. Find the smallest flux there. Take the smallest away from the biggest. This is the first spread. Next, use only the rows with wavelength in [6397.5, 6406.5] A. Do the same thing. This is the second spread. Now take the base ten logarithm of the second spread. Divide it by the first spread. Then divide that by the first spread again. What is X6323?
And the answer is 0.013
